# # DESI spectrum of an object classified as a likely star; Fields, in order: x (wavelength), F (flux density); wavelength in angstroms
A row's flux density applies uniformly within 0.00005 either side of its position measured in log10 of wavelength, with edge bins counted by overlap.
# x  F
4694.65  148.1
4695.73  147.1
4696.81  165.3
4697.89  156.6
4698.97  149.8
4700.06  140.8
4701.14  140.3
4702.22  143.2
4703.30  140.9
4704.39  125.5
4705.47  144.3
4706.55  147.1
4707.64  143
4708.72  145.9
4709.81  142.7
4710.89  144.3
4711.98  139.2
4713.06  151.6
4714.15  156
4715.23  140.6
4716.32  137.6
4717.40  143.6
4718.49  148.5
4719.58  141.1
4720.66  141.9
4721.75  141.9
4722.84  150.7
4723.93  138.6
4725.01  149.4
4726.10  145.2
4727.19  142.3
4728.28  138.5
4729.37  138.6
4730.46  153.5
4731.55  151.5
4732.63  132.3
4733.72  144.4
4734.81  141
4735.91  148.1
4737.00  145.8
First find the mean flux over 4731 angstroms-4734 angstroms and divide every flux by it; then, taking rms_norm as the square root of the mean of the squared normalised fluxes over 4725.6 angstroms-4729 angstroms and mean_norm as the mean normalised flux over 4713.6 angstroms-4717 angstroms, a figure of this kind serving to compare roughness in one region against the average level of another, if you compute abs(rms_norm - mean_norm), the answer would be 0.019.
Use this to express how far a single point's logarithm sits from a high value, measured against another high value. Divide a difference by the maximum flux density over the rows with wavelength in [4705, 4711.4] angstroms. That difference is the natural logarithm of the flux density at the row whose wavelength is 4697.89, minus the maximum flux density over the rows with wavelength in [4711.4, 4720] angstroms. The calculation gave -1.03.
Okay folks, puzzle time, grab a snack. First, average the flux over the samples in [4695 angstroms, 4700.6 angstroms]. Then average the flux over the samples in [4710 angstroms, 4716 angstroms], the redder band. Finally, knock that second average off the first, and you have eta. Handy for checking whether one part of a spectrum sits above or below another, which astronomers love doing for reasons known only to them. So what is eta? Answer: 6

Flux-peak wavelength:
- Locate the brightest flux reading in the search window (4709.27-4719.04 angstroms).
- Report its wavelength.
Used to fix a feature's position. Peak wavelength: 4714.15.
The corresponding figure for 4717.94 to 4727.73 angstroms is 4722.84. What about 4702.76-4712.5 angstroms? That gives 4706.55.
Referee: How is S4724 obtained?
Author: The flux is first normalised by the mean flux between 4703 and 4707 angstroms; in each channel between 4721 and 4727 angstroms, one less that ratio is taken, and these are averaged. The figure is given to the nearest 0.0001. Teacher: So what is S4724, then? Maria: -0.0409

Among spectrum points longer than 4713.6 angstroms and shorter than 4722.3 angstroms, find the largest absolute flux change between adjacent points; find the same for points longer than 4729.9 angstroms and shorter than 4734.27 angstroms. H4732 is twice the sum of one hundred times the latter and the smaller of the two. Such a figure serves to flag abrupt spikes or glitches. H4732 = 3871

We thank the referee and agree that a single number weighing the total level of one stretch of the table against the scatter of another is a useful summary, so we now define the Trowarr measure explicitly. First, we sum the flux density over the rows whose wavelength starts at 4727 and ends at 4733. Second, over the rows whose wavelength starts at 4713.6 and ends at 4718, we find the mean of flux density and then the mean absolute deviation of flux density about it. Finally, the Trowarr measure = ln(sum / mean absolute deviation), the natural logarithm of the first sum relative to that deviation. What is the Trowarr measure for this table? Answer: 5.0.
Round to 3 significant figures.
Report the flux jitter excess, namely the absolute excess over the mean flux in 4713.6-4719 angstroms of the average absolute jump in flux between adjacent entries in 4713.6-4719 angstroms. 138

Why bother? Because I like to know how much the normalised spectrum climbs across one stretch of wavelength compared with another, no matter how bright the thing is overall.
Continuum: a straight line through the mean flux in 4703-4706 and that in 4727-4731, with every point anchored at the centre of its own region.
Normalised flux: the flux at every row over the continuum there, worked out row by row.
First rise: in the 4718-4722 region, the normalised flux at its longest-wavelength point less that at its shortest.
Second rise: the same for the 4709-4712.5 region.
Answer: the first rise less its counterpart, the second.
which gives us -0.02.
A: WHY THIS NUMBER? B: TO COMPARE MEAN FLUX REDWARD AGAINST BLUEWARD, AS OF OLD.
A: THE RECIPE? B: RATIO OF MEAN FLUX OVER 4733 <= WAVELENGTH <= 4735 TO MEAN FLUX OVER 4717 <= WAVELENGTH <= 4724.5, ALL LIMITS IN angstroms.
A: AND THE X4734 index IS 0.99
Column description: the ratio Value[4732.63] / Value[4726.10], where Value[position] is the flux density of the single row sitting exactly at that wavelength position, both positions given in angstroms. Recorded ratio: 0.91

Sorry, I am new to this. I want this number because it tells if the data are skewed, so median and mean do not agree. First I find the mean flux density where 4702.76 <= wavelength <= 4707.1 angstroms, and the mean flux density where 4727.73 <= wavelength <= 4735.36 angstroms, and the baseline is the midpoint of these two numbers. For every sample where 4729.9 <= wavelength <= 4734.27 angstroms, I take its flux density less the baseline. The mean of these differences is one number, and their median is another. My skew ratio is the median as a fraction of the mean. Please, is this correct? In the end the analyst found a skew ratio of 1.59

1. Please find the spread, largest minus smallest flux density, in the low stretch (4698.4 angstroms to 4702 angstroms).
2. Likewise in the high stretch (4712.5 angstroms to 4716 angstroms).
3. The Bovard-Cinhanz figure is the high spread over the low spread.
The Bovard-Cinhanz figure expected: 1.6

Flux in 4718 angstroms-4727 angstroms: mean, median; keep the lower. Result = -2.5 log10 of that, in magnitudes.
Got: -5.393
